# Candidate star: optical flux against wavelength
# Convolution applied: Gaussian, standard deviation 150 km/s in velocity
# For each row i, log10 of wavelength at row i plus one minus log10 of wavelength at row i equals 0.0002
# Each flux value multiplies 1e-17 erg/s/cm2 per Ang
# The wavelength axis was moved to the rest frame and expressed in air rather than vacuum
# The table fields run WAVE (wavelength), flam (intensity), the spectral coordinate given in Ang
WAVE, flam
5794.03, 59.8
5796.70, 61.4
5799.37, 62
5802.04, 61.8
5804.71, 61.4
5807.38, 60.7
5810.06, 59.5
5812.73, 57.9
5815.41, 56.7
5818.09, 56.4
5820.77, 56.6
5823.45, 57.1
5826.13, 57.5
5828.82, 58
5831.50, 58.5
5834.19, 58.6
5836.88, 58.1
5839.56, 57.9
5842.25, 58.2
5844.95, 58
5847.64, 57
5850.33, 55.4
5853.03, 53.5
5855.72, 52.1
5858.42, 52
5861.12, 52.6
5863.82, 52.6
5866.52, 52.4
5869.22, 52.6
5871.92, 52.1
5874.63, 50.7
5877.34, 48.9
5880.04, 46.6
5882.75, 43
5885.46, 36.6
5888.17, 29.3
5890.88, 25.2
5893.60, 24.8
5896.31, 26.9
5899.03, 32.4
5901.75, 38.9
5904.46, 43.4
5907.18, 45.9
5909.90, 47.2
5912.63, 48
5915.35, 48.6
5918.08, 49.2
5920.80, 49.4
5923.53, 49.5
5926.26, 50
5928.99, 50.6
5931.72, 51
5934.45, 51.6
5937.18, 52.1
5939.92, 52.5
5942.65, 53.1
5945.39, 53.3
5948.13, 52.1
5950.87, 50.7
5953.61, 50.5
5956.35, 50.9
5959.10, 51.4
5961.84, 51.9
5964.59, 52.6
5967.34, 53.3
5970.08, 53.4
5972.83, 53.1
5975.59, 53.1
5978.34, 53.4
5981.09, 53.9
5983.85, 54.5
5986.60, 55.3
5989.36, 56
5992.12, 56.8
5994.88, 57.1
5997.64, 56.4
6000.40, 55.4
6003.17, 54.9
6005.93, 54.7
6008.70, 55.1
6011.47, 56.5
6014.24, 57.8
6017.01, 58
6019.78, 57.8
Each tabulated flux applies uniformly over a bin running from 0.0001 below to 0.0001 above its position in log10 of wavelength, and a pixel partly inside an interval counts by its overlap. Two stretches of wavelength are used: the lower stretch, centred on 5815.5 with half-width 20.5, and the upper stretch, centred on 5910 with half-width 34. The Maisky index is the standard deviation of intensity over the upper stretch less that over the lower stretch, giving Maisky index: 7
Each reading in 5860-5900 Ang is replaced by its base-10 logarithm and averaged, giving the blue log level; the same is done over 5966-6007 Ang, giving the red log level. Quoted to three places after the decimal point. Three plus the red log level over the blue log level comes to 4.084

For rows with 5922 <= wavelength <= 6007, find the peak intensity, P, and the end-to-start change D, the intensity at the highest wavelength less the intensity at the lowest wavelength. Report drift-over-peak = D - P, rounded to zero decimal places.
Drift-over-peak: -52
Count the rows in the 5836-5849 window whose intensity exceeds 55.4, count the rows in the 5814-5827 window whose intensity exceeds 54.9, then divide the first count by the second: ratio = 1.0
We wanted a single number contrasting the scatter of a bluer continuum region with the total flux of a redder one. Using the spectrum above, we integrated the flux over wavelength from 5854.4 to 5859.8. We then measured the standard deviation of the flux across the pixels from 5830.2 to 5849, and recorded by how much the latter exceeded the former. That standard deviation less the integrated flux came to -280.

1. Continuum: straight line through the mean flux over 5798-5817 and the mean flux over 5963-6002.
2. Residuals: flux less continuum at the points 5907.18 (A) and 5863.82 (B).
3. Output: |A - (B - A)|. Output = 16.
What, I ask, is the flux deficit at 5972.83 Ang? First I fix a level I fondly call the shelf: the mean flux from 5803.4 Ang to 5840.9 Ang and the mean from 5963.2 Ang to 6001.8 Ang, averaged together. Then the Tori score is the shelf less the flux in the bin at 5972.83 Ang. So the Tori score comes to 3.3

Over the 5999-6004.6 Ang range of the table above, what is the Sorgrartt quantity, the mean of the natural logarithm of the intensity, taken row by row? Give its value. 4.01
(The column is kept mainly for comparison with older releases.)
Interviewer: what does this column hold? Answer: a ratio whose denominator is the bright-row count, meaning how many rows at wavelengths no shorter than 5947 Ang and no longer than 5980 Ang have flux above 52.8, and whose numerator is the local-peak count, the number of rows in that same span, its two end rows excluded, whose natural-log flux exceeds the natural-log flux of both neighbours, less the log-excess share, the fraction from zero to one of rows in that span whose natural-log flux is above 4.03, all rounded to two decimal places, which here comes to 0.20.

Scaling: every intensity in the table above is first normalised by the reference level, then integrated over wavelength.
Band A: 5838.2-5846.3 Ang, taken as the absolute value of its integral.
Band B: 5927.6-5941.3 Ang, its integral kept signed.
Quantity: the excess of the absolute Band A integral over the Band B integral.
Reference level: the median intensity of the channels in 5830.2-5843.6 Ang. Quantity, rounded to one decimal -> -4.1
